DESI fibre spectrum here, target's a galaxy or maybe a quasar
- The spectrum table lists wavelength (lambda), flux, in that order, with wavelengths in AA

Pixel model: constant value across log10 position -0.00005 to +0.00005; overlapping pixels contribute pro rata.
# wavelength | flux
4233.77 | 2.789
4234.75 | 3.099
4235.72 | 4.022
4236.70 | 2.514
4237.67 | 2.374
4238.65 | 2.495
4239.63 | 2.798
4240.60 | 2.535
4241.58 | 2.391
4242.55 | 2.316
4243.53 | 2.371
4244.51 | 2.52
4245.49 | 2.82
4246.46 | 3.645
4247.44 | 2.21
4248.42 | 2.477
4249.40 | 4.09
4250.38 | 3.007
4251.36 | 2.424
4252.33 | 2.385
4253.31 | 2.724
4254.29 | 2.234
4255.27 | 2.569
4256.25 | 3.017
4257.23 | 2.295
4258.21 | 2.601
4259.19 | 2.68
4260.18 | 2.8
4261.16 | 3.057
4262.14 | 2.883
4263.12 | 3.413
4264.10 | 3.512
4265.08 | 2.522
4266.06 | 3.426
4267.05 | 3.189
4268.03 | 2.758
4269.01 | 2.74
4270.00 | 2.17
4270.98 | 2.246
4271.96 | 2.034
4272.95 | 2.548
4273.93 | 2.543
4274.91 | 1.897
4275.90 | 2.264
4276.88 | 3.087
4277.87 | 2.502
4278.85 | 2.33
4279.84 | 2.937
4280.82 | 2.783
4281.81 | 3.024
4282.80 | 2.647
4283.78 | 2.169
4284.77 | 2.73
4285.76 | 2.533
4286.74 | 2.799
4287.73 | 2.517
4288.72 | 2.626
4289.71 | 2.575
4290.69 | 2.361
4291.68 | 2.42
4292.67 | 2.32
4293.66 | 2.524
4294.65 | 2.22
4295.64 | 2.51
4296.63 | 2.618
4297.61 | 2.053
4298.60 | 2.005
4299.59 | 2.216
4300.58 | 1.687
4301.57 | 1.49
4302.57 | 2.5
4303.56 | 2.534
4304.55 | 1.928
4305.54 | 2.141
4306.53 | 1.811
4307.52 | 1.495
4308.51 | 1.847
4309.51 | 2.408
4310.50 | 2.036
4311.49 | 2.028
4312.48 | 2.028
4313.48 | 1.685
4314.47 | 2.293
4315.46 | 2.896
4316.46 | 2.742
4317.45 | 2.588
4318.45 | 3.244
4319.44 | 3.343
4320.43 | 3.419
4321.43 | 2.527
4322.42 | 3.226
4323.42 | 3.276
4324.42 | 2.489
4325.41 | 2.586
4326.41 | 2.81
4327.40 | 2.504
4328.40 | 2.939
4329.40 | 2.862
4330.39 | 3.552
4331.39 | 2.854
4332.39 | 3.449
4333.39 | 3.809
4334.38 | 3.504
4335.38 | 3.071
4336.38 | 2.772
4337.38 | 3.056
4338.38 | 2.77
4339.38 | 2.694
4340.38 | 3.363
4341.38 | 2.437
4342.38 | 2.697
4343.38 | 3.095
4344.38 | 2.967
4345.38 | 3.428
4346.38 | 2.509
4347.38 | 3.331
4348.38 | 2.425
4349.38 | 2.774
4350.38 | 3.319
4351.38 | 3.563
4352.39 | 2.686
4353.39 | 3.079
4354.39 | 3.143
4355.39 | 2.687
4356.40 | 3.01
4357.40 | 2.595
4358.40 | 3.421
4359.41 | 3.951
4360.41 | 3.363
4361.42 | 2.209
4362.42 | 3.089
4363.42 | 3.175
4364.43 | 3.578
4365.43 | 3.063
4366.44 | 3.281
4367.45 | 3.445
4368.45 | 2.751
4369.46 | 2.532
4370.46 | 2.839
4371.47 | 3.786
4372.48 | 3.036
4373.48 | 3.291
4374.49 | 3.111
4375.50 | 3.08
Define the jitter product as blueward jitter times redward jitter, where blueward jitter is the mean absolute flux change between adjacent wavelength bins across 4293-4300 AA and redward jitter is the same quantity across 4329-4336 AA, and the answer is 0.131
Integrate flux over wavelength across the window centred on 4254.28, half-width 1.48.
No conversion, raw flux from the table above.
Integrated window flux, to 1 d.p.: 7.4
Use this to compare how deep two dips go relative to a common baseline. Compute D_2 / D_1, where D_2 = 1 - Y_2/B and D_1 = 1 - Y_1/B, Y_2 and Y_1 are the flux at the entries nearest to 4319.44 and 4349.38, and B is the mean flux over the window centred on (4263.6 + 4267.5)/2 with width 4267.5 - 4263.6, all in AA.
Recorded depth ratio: -0.47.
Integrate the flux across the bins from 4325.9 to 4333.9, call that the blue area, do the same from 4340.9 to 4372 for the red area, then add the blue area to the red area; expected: 119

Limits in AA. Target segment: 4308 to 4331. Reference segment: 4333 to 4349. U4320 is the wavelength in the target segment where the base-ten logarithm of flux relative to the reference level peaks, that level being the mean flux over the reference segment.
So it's 4330.39 AA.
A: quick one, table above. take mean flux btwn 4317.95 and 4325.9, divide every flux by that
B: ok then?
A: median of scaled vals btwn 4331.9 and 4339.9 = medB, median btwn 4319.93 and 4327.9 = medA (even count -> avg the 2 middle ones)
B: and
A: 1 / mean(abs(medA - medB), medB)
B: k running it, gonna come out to 1.76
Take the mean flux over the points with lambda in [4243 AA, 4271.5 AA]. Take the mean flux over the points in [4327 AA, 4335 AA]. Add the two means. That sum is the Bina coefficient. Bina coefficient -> 6.0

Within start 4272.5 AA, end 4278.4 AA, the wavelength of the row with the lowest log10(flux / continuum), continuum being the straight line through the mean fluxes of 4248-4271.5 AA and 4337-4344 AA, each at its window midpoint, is 4274.91 AA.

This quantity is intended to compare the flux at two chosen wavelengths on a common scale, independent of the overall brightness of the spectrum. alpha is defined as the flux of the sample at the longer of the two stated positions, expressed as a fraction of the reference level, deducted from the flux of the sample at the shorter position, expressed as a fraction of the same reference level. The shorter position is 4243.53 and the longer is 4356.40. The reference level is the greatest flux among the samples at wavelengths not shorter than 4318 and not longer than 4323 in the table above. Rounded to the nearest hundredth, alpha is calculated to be -0.19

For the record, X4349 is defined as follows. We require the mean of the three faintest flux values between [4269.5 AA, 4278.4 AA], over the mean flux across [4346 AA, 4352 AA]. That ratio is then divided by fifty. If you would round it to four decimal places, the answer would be 0.0136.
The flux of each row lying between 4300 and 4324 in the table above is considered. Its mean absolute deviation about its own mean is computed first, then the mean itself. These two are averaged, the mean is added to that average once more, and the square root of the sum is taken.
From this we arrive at 1.96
